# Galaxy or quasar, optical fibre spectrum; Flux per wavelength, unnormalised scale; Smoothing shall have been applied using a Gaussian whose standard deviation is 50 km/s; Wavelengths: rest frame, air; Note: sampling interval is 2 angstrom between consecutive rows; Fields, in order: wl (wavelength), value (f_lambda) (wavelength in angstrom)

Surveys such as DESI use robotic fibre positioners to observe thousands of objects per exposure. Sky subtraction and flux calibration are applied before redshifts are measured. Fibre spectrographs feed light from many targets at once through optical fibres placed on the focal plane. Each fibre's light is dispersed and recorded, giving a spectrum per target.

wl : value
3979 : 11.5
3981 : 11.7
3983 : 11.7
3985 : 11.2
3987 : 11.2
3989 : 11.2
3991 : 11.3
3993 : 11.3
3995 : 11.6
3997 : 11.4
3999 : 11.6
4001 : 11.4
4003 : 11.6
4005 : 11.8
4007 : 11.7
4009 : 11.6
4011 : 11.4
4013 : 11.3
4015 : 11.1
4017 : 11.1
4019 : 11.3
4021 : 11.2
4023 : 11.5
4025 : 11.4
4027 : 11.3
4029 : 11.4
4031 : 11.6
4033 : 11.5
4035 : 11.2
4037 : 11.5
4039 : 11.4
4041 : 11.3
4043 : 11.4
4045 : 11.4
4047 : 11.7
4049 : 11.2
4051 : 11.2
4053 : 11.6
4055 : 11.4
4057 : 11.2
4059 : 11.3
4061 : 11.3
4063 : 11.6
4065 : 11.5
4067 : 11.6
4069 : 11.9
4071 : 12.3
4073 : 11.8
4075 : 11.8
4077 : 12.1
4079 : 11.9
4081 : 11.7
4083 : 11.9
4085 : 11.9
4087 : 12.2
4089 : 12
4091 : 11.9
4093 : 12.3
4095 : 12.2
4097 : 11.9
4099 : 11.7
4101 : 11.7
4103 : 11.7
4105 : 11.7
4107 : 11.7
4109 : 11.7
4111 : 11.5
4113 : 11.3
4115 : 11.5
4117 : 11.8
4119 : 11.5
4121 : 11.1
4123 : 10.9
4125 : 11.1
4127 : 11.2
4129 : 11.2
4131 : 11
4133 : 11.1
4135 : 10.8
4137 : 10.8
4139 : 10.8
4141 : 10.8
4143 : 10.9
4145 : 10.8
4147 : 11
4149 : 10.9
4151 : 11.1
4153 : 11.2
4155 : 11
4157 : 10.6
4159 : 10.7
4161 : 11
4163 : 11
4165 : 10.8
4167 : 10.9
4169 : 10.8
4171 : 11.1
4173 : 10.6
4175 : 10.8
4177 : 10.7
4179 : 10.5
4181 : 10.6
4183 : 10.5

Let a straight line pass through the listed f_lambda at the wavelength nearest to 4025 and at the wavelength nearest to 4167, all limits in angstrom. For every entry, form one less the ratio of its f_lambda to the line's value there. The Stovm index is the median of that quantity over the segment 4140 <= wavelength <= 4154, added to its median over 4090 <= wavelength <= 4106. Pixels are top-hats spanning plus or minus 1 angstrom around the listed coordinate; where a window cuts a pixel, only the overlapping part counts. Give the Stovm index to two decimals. -0.05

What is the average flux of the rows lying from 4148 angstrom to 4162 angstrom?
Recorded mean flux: 10.9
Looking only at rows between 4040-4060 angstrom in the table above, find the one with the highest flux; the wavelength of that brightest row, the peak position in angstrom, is 4047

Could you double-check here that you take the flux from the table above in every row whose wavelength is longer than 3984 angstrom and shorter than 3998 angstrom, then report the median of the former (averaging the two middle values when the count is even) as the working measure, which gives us 11.3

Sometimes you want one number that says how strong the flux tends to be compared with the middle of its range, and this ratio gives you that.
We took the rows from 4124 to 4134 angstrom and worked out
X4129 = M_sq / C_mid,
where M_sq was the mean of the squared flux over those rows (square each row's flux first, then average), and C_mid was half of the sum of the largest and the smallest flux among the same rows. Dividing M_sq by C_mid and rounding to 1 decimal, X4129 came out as 11.1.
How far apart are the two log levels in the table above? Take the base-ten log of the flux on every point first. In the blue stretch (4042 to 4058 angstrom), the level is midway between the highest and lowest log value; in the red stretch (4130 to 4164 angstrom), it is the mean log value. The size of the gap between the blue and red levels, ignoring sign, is 0.021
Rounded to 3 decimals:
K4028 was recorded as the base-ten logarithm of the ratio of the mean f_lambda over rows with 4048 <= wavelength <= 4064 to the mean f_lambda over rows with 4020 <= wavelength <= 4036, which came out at -0.001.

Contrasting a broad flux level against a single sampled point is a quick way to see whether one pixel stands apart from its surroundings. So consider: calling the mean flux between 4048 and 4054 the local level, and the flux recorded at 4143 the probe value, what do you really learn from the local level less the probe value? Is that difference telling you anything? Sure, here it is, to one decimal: 0.4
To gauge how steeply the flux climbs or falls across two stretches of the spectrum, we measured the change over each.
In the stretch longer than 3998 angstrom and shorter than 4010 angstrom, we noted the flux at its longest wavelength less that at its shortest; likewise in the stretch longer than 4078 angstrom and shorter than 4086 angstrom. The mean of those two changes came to 0.0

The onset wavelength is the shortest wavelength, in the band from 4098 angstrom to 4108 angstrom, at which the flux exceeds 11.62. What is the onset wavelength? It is 4099 angstrom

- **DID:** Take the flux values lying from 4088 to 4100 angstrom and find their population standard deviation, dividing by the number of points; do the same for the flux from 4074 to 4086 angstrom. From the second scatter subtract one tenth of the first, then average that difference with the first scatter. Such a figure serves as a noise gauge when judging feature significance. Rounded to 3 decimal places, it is 0.151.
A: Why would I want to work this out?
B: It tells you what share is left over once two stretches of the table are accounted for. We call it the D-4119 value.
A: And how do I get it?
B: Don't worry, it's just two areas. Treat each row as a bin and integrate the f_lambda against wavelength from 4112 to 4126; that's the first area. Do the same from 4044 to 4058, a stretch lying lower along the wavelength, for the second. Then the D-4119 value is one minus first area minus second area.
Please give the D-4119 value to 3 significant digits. -317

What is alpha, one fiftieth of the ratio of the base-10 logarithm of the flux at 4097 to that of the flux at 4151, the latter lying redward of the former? 0.0206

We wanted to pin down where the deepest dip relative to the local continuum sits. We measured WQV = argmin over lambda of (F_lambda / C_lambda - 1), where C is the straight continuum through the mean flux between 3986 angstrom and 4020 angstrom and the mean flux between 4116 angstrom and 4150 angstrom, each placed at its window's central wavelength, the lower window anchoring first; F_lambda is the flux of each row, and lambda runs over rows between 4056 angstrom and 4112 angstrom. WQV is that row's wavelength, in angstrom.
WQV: 4057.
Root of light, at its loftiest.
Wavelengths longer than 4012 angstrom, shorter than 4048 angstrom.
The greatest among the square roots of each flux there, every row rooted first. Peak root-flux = 3.42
